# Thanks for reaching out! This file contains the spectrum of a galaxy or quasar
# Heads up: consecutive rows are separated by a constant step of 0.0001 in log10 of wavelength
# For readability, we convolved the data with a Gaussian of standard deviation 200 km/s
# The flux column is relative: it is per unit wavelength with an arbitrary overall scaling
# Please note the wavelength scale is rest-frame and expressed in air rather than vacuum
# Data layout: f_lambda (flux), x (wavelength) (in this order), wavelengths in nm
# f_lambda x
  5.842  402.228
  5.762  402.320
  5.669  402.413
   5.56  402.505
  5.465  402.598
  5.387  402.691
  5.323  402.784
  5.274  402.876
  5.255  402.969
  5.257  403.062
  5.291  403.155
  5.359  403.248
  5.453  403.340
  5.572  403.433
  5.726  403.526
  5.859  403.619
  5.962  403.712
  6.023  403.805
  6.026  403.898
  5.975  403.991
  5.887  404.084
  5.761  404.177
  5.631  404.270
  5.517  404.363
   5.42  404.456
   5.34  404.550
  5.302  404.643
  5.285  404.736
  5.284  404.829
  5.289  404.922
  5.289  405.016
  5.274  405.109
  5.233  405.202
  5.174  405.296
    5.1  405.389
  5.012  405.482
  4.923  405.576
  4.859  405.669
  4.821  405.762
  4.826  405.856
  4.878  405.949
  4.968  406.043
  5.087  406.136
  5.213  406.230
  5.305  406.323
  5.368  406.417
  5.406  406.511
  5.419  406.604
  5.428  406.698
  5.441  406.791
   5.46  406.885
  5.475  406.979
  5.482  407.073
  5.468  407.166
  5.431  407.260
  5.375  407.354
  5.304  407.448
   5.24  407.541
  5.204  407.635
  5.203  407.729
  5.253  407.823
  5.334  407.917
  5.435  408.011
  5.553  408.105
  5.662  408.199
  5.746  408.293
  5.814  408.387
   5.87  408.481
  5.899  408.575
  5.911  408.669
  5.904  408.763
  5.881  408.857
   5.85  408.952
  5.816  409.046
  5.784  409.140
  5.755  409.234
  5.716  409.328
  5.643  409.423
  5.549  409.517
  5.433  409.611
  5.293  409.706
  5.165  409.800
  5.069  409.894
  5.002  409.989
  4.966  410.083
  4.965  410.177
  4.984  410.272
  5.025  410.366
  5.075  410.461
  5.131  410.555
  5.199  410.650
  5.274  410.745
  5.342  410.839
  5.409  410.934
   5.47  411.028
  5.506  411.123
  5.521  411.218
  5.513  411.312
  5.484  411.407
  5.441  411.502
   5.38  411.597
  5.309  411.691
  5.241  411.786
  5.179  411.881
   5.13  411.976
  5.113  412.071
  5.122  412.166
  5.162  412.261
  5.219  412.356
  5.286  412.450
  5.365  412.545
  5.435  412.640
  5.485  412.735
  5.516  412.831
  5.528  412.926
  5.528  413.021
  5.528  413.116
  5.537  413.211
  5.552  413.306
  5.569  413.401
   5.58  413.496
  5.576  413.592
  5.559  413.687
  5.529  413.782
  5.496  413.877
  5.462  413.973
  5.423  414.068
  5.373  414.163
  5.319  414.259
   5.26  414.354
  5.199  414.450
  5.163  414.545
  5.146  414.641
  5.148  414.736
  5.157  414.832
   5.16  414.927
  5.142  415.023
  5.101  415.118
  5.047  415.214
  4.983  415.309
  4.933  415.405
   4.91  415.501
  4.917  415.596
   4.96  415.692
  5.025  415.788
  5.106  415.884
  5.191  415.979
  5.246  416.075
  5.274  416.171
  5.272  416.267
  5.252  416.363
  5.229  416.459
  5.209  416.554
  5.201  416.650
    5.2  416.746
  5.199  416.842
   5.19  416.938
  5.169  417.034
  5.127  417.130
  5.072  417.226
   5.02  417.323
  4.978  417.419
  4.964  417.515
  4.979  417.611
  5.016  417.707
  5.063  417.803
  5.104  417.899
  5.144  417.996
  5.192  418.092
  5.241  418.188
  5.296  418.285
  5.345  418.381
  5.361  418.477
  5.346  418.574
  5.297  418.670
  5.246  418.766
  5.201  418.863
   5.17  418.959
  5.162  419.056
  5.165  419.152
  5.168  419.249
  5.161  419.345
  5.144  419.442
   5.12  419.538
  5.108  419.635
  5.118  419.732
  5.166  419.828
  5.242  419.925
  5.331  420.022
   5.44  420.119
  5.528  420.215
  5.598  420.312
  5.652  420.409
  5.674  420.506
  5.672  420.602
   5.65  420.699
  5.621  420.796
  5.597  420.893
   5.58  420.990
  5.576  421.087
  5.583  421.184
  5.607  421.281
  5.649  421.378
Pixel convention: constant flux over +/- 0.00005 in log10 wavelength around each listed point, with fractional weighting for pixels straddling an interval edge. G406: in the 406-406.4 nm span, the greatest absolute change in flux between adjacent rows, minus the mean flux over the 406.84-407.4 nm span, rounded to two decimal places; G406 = -5.32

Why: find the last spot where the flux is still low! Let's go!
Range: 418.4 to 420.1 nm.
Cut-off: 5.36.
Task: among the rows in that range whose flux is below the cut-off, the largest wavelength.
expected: 420.022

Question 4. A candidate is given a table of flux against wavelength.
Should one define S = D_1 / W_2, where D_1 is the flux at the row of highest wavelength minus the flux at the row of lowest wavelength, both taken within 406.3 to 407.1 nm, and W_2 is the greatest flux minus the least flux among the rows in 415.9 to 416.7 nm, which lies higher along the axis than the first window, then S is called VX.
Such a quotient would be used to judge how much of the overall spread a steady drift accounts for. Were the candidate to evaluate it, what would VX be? 2.1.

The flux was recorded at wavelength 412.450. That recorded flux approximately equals 5.286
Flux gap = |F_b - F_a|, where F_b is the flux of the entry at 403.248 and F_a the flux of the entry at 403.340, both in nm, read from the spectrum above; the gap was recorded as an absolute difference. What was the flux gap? 0.09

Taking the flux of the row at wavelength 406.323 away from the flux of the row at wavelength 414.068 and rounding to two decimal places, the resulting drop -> 0.12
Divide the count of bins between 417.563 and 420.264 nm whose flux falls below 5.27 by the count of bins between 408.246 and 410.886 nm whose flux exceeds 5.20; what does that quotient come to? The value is 1.1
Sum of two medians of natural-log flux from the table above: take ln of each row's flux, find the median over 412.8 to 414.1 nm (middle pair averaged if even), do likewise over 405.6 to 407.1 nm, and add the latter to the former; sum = 3.38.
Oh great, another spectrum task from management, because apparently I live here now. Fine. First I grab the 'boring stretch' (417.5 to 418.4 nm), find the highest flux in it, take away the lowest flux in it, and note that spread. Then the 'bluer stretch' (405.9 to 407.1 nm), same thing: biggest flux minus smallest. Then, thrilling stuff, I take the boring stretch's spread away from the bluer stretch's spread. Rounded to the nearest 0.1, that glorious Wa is 0.2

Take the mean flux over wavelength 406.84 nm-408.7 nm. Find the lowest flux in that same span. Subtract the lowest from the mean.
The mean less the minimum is 0.30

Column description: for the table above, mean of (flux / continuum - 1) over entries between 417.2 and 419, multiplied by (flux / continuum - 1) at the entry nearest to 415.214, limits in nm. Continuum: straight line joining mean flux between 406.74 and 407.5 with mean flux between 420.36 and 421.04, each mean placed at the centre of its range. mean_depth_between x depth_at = 0.0071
